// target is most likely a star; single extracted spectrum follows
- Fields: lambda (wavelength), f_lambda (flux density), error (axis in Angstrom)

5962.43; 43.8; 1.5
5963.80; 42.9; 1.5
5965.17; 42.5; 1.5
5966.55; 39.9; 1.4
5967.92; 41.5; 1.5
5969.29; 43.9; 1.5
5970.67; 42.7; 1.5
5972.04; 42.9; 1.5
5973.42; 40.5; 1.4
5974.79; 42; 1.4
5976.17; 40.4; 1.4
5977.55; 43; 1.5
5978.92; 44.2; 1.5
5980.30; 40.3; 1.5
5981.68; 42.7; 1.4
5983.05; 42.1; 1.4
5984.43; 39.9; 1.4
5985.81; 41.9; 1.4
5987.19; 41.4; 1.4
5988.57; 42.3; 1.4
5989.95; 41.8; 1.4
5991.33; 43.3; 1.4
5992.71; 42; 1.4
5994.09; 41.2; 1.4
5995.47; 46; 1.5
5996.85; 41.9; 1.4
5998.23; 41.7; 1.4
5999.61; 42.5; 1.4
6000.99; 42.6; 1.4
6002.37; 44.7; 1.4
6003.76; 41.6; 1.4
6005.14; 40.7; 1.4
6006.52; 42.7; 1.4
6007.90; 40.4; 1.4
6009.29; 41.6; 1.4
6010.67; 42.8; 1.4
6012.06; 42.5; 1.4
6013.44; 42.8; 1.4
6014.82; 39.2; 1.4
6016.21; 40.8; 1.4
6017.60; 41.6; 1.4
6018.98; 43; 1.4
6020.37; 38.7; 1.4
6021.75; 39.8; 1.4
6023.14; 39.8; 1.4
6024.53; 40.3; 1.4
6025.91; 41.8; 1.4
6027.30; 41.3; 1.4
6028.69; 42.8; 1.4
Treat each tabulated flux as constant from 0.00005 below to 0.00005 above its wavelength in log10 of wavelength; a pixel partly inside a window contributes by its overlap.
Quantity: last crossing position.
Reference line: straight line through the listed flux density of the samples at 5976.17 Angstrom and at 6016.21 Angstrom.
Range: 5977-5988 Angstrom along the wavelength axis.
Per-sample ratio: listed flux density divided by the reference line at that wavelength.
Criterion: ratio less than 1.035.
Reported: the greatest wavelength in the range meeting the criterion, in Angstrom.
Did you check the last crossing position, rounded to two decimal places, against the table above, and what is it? 5987.19 Angstrom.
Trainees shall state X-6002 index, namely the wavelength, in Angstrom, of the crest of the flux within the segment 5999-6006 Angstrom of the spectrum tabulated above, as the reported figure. 6002.37 Angstrom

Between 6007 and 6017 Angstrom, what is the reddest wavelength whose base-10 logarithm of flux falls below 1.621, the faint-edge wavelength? 6016.21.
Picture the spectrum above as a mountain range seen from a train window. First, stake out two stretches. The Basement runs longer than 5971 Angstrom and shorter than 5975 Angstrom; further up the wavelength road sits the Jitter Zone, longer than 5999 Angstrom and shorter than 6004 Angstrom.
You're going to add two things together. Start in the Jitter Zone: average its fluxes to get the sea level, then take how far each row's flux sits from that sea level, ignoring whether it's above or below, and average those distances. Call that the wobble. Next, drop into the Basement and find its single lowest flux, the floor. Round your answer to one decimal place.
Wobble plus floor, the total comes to 41.4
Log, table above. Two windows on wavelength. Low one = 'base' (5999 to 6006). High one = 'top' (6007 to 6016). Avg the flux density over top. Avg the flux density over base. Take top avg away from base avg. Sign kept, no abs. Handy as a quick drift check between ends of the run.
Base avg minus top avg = 0.9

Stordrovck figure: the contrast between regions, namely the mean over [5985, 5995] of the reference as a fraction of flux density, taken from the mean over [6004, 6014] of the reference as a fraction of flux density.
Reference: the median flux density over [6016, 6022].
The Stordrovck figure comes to 0.00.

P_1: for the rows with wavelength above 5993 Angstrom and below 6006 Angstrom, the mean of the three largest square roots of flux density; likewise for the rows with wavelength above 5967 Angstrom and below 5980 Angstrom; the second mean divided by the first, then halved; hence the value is 0.496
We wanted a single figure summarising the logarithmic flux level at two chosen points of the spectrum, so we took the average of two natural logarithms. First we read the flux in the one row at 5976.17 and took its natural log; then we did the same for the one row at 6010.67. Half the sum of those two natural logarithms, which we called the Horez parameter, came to 3.73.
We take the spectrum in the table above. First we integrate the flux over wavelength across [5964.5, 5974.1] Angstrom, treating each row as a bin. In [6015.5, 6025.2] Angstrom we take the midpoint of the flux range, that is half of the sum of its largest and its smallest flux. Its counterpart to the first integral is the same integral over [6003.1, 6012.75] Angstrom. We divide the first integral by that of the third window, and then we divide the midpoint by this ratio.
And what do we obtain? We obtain 40.9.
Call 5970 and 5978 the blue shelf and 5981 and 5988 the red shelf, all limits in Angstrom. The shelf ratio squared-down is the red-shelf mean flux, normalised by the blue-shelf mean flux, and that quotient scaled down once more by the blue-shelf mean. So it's 0.0237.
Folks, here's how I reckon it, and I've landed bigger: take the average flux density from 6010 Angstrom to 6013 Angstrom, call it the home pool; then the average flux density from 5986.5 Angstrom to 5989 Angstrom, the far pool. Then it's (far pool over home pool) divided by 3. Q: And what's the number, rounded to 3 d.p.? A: 0.327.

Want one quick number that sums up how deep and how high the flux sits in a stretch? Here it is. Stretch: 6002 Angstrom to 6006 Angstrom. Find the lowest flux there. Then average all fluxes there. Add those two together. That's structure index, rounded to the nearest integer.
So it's 83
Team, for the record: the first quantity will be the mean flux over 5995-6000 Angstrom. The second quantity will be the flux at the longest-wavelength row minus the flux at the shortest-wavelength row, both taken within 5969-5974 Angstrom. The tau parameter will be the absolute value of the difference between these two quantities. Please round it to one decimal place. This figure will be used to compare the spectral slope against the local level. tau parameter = 46.4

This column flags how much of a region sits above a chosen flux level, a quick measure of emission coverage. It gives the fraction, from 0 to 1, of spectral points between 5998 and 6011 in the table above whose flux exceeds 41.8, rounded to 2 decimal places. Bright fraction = 0.50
